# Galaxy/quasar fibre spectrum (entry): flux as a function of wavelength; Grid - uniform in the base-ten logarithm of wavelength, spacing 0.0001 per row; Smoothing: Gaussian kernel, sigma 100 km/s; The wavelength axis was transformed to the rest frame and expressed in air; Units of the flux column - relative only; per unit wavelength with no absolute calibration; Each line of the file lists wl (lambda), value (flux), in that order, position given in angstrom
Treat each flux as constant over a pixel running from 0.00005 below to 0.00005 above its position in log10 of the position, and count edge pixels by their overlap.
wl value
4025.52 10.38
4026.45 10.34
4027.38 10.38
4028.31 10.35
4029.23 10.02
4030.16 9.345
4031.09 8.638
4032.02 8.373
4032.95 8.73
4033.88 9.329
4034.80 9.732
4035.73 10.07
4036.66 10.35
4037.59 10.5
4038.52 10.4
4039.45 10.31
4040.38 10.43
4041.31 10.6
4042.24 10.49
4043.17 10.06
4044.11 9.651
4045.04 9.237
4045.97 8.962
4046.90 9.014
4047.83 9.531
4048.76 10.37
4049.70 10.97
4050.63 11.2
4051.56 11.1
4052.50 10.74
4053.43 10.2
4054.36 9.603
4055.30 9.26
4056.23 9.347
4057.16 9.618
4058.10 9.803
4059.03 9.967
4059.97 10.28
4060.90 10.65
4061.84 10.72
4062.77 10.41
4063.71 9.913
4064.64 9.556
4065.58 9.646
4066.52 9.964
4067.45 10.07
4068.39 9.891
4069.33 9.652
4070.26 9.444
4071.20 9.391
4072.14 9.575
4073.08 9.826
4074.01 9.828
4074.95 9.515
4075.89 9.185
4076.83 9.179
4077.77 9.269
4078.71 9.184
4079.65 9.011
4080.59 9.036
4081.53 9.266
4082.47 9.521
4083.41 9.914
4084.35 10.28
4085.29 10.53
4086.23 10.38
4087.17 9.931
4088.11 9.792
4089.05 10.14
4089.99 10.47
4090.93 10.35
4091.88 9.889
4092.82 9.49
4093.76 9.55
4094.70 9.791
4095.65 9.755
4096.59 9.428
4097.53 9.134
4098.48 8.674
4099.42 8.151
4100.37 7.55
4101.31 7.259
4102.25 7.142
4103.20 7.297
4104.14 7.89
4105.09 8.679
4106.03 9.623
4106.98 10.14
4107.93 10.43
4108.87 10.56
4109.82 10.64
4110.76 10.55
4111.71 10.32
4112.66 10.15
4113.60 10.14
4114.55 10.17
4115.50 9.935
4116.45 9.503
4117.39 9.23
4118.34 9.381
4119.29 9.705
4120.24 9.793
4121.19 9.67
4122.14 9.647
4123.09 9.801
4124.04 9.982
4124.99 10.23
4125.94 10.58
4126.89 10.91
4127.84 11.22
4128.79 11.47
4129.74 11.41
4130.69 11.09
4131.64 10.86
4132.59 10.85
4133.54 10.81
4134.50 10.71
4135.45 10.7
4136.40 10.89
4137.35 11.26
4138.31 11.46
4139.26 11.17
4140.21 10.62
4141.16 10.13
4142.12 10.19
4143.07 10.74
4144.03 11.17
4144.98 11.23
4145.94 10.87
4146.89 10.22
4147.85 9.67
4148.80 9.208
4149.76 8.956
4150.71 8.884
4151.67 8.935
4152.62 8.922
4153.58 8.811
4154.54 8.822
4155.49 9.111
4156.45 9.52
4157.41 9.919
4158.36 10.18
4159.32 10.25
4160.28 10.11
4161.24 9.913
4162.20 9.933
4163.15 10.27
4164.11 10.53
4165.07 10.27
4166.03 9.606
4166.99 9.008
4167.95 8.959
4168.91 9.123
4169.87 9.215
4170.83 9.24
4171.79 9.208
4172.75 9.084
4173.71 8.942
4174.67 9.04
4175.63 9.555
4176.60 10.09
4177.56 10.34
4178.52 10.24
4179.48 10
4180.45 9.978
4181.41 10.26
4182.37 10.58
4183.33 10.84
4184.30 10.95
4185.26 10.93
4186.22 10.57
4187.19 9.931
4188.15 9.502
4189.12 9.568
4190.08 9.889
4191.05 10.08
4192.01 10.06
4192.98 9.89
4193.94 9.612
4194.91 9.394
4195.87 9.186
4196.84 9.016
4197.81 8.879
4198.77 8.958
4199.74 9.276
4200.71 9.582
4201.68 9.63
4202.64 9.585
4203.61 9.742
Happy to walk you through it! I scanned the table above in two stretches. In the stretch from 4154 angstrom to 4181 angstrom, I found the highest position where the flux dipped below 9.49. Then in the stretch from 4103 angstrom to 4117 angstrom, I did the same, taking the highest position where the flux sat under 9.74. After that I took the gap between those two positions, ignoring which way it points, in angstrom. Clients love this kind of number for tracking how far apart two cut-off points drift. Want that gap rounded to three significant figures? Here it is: 58.2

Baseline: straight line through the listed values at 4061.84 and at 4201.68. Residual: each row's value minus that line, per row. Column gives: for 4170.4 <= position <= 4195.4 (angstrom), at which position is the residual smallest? 4173.71 angstrom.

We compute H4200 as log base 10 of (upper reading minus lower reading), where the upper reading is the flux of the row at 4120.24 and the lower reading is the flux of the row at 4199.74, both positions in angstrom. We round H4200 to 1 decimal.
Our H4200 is -0.3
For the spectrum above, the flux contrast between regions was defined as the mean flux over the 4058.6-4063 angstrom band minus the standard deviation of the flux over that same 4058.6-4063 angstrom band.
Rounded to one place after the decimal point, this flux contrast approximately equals 10.1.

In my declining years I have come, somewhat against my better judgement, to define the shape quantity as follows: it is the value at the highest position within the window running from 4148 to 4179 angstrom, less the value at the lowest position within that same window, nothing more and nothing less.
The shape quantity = 1.0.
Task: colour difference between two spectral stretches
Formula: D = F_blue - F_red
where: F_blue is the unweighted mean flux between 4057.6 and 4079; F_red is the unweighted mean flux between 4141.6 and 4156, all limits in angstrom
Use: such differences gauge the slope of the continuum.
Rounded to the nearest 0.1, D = 0.1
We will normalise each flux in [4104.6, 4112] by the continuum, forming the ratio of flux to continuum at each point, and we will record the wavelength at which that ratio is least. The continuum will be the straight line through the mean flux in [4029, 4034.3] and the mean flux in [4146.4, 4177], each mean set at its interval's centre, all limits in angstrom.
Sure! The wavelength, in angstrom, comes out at 4105.09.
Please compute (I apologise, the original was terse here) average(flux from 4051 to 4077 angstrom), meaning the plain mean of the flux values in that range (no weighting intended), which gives 9.9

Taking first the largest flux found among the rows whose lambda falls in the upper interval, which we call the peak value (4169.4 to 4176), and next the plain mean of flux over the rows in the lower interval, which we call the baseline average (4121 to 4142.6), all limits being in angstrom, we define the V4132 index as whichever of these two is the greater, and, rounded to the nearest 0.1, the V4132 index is 10.7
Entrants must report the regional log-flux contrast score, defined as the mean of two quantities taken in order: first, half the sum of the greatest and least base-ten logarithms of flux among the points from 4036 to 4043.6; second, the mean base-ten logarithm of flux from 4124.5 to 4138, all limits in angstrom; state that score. 1.03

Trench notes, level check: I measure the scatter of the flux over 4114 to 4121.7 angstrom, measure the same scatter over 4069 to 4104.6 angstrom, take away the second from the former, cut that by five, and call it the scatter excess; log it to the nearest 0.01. -0.12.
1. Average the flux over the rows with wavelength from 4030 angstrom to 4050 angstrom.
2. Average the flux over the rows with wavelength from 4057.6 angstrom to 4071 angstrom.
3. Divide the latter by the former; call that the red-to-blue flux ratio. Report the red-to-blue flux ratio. 1.02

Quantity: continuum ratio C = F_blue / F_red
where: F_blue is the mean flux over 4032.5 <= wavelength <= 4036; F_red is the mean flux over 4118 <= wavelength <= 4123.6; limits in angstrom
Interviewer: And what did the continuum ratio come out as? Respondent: 0.98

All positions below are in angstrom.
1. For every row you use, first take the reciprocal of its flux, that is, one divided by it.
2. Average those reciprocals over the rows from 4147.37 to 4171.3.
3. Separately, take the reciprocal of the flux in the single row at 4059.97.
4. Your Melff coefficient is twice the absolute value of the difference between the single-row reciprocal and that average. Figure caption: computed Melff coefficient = 0.017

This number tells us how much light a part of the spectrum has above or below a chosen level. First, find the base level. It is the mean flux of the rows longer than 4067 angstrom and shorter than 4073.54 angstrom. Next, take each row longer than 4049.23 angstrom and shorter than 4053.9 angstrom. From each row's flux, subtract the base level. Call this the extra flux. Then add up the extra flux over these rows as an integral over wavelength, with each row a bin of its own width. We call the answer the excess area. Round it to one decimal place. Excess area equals 5.4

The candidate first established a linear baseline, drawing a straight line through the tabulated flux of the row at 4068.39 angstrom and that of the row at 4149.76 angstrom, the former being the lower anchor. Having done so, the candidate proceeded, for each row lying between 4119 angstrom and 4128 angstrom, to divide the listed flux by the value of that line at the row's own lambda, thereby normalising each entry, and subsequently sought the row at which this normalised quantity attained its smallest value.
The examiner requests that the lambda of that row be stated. 4122.14 angstrom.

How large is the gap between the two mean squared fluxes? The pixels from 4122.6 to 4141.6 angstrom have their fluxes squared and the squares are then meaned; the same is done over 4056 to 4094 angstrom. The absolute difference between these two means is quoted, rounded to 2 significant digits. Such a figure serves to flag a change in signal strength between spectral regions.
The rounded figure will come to 21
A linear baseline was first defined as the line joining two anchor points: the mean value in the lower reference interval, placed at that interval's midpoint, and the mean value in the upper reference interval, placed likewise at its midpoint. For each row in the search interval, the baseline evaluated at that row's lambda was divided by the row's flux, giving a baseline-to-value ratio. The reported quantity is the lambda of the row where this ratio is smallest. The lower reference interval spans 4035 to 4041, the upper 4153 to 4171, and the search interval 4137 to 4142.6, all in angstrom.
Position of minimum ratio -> 4138.31 angstrom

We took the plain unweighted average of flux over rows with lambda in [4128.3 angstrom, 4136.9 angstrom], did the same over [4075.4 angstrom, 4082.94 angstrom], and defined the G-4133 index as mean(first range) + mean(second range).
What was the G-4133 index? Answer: 20.2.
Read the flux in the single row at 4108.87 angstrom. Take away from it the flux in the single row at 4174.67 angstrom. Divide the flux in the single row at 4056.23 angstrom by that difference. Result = 6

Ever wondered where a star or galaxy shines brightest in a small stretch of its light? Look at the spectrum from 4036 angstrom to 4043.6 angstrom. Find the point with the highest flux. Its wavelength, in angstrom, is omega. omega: 4041.31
